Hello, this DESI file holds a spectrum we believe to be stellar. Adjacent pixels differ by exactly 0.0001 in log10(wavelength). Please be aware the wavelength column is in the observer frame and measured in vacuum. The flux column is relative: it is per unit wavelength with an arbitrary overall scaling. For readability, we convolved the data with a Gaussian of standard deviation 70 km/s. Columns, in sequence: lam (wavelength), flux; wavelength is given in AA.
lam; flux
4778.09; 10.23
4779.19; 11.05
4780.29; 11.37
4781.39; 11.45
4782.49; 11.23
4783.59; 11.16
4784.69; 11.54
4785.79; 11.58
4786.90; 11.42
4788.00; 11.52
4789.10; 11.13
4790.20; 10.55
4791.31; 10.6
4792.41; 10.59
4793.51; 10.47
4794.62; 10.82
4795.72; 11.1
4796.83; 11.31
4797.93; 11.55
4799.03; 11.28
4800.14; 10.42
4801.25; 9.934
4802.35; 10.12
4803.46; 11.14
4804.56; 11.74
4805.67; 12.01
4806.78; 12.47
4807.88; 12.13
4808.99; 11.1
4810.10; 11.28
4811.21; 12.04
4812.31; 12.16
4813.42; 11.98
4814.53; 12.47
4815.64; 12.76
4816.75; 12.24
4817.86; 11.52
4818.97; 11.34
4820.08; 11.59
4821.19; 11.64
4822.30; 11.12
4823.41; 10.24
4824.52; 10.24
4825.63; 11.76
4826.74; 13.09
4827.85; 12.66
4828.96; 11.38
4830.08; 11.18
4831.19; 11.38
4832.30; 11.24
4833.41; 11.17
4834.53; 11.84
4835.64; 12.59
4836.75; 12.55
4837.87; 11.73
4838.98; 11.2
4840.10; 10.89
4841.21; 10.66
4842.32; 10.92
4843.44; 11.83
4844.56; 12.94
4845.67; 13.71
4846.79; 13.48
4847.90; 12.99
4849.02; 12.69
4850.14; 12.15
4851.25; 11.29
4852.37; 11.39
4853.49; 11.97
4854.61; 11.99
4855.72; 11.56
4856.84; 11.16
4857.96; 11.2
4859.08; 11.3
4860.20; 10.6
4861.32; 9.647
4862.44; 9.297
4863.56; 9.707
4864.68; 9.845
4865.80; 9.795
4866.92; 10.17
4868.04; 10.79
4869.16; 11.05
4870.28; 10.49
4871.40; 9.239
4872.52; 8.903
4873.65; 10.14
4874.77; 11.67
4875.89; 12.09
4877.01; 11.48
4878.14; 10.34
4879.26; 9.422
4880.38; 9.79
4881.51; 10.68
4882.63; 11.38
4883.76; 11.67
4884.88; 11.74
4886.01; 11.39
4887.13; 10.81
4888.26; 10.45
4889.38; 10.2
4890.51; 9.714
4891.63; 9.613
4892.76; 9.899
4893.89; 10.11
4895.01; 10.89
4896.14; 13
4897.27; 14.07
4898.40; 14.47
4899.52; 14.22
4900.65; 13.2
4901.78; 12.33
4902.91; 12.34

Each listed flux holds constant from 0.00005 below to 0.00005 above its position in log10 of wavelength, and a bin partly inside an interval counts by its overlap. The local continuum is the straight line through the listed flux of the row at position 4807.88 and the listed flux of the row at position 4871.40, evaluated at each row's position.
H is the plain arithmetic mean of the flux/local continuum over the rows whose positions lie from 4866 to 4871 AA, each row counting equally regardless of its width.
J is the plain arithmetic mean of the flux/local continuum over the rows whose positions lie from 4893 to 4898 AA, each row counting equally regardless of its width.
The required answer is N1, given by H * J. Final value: 1.68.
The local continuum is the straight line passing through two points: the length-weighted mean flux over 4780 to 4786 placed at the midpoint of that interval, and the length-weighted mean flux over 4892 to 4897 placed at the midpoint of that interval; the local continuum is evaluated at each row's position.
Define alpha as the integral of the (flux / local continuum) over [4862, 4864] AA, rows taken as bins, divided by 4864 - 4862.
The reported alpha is 0.85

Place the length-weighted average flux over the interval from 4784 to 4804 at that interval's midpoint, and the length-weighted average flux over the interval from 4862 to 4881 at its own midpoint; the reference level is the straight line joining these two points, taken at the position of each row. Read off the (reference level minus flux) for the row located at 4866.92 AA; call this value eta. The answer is 0.1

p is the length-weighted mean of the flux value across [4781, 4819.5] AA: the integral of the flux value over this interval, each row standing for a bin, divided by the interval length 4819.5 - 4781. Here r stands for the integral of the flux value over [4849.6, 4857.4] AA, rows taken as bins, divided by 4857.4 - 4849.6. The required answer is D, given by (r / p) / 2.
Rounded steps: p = 11.4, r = 11.6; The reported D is 0.512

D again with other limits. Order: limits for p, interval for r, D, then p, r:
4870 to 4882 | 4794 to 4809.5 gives 0.540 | 10.4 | 11.2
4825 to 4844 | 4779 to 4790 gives 0.487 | 11.6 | 11.3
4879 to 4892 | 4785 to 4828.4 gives 0.538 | 10.6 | 11.4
